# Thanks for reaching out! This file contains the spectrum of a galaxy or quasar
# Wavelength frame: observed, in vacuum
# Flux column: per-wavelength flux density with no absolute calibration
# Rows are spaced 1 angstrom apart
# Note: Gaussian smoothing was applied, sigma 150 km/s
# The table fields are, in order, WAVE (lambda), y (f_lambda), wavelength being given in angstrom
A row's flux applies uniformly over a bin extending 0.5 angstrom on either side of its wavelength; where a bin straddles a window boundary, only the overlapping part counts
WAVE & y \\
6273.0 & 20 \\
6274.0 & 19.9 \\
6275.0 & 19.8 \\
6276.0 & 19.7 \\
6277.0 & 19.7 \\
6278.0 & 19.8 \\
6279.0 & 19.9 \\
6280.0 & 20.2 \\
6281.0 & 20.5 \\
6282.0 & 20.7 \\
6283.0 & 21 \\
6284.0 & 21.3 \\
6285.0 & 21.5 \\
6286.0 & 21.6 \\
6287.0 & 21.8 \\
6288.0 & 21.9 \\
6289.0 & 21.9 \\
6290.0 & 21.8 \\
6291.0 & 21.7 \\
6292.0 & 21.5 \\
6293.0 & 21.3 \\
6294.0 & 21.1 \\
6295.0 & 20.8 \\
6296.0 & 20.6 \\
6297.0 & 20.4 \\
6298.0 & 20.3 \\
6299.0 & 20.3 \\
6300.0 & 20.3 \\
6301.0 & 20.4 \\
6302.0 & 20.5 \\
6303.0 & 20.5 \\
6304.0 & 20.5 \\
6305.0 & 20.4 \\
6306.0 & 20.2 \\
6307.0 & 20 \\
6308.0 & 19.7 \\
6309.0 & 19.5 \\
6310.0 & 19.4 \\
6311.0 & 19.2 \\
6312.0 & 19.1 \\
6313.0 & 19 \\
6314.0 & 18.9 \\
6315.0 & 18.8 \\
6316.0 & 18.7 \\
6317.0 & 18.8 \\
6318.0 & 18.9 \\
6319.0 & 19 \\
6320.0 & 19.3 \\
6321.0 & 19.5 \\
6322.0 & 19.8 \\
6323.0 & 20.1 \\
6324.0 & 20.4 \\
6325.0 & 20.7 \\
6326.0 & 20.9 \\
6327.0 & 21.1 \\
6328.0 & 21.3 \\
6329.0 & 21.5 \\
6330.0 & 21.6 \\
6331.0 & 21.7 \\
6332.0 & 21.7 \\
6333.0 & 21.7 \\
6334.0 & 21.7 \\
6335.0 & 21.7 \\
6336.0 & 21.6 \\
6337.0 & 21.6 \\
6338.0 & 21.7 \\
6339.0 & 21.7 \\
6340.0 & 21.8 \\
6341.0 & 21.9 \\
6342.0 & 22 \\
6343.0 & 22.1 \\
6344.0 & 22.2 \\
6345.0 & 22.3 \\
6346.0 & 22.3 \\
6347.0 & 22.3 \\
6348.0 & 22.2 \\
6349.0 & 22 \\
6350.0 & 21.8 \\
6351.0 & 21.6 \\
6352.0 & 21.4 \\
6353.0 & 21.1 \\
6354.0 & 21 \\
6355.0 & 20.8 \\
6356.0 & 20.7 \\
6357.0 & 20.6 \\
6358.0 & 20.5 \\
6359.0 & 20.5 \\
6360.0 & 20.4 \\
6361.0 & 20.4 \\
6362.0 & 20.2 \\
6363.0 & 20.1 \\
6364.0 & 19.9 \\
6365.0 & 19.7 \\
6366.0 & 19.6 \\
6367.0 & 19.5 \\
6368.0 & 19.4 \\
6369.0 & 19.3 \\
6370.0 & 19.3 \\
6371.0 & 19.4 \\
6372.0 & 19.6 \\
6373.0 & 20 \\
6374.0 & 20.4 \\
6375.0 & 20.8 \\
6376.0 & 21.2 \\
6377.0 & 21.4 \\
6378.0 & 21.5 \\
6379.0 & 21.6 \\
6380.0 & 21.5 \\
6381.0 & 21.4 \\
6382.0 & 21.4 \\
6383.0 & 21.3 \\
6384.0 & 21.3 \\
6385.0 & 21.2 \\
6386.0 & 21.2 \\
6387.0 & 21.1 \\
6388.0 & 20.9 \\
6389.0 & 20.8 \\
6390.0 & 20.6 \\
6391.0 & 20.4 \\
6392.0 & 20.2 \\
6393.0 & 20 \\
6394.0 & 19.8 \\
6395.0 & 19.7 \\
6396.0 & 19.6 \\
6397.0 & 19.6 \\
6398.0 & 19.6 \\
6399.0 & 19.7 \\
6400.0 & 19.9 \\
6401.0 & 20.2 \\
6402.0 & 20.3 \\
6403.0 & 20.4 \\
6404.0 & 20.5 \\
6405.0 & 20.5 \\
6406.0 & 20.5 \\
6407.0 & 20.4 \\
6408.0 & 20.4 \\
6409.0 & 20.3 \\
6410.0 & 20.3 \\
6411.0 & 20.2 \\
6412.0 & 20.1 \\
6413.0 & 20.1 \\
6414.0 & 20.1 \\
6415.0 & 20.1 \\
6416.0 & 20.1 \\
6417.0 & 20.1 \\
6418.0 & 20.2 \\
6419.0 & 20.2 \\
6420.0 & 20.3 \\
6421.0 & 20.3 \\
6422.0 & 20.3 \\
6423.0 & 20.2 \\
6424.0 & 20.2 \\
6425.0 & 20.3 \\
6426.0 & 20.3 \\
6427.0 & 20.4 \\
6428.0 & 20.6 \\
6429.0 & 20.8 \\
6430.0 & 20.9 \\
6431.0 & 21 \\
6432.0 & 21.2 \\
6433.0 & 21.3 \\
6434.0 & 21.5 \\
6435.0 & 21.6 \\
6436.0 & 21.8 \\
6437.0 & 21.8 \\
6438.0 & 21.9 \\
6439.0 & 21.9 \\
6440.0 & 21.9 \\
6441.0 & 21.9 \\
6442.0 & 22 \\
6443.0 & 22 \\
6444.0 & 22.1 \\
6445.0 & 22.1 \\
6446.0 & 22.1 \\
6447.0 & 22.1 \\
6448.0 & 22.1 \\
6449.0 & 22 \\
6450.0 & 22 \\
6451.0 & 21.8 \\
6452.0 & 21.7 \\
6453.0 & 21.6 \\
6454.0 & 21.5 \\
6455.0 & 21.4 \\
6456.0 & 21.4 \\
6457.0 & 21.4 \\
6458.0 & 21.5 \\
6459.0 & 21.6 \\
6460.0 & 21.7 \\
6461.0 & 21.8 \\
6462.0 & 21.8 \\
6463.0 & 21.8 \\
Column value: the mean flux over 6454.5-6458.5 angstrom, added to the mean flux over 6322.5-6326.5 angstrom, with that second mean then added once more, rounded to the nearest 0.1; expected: 62.5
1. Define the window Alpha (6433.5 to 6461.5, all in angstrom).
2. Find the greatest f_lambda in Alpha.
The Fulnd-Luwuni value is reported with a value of 22.1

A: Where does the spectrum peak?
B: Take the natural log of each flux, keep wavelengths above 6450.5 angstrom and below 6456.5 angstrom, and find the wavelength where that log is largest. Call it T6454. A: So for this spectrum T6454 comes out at 6451.0 angstrom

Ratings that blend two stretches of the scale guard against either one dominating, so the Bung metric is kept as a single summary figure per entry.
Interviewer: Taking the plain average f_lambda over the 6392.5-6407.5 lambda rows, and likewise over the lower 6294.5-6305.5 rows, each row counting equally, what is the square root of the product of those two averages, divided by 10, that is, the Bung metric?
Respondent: 2.02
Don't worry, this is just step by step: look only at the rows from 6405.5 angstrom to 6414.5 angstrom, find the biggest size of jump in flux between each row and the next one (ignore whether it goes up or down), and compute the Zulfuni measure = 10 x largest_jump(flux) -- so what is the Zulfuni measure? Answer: 1.0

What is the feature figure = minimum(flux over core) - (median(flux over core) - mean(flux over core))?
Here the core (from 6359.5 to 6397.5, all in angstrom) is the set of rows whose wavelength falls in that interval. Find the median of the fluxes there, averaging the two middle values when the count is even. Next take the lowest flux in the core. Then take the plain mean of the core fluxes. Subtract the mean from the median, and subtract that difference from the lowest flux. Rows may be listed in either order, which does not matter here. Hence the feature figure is 19.3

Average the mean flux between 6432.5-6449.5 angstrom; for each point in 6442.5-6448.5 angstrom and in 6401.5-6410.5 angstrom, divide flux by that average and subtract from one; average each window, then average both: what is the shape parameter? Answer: 0.03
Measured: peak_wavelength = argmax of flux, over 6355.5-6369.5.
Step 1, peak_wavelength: 6356.0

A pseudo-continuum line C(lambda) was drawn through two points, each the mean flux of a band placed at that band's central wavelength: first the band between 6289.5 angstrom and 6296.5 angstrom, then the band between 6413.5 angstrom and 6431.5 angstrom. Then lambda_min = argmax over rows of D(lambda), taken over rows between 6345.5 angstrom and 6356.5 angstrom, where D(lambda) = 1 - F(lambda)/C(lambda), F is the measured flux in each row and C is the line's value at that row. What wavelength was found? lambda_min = 6356.0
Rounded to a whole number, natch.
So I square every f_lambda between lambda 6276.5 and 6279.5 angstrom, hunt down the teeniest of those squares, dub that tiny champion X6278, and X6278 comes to 388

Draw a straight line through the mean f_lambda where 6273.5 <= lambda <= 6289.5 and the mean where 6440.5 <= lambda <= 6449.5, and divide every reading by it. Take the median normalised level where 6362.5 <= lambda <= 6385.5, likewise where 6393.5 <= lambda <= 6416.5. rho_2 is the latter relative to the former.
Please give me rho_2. 0.97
